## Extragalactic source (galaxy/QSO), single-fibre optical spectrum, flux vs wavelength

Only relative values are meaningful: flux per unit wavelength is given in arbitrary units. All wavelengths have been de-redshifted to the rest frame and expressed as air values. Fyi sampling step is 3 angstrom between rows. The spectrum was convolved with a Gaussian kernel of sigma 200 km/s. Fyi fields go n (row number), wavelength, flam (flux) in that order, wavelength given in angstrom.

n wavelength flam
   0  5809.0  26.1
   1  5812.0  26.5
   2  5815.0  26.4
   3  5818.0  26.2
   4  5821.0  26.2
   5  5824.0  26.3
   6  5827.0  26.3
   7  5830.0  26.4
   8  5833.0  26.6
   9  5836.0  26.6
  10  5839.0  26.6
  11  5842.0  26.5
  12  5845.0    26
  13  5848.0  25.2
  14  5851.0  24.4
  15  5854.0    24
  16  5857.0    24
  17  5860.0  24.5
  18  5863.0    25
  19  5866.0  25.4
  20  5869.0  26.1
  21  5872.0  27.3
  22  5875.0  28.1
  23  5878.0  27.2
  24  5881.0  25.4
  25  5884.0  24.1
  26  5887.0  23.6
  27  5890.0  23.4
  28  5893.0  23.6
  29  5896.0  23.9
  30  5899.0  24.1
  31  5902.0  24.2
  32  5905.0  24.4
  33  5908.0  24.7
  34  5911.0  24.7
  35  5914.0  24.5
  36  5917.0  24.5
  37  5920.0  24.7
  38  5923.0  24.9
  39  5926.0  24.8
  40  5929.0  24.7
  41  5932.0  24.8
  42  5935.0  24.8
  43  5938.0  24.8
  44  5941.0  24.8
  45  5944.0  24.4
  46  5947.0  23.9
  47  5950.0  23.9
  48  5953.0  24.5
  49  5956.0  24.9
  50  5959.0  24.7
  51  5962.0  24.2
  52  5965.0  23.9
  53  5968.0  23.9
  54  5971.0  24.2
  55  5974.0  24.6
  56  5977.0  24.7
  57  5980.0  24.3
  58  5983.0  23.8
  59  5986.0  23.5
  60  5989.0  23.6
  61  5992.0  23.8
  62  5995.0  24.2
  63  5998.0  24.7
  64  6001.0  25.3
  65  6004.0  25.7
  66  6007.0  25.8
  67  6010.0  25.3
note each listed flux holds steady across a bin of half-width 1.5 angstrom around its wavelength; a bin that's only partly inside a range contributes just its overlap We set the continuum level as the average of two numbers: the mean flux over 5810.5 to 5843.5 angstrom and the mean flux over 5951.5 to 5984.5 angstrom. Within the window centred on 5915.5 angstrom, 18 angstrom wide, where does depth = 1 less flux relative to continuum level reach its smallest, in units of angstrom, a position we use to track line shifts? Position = 5923.0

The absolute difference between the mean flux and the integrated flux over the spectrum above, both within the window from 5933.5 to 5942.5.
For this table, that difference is 198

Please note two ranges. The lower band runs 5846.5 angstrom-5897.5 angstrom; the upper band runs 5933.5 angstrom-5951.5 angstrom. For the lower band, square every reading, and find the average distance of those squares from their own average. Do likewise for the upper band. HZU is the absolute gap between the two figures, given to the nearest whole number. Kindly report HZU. 40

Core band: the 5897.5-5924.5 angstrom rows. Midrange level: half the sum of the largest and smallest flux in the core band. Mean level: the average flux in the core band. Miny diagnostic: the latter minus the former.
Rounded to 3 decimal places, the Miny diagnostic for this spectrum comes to 0.022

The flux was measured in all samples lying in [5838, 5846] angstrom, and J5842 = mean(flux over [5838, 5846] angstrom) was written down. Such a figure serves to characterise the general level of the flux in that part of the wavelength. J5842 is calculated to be 26.4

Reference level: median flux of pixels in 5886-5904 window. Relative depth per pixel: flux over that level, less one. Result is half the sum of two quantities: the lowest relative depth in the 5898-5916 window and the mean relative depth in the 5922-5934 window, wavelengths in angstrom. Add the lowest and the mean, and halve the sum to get 0.029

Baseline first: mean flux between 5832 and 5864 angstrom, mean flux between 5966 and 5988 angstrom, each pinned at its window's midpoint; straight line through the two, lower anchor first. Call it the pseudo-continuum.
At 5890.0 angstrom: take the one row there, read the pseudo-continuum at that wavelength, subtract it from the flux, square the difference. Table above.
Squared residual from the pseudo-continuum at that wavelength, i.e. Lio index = 2.5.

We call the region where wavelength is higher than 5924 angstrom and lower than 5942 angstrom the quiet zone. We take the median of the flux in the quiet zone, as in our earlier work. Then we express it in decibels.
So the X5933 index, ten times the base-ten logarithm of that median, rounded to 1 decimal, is 13.9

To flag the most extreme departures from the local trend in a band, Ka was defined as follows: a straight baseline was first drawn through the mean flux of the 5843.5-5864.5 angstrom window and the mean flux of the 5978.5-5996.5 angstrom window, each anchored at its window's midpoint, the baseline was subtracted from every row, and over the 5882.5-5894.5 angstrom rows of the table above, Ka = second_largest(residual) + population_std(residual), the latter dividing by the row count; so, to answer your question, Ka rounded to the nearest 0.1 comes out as -0.6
